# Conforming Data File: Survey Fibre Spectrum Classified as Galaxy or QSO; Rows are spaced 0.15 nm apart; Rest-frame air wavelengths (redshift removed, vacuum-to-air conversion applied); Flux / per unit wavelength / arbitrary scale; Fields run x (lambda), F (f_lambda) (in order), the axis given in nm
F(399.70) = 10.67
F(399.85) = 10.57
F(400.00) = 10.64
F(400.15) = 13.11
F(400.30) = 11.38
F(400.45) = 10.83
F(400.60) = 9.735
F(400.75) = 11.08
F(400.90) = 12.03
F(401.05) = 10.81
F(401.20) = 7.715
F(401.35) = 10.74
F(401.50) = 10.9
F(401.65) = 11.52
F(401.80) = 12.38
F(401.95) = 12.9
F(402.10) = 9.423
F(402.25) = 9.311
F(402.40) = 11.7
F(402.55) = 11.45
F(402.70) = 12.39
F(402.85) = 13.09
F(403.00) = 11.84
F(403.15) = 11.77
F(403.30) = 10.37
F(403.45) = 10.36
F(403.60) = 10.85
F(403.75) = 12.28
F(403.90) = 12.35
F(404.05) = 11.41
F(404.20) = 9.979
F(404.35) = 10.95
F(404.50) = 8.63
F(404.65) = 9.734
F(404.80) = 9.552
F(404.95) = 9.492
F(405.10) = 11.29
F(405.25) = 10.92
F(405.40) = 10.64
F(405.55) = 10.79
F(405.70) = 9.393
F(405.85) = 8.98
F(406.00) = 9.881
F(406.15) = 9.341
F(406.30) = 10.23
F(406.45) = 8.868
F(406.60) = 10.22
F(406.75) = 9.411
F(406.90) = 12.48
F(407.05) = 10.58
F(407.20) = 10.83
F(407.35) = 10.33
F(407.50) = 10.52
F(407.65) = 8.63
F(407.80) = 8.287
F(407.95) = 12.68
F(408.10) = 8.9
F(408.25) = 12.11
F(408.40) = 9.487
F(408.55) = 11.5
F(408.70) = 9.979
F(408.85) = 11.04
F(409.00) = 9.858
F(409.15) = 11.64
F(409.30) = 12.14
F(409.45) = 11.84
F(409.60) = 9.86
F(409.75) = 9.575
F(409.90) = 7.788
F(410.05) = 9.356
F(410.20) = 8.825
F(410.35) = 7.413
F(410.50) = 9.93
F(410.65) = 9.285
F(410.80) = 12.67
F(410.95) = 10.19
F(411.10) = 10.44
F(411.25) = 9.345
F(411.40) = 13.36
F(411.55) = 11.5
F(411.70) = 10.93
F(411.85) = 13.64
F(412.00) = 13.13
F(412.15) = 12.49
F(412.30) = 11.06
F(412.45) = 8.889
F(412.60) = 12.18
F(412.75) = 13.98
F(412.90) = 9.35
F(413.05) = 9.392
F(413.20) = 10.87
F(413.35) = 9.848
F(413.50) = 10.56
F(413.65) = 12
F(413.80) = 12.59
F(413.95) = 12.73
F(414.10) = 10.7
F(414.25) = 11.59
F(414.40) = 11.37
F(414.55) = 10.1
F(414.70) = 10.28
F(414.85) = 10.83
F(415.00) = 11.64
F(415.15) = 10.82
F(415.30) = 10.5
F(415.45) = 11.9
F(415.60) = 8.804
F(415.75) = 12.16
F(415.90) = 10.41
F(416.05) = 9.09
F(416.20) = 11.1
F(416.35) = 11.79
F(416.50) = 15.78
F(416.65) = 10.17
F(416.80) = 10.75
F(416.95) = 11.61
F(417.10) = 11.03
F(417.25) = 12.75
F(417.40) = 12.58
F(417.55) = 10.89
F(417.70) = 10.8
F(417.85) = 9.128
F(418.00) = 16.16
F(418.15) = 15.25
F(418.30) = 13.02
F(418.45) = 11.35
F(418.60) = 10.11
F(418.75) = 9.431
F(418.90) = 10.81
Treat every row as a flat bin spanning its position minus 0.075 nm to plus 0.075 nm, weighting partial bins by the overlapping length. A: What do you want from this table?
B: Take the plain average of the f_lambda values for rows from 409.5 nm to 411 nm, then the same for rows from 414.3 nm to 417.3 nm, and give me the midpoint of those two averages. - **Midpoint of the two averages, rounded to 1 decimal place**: 10.3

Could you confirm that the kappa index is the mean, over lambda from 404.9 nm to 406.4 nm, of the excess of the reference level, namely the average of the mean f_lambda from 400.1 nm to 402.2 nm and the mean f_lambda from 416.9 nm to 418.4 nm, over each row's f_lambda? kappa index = 1.6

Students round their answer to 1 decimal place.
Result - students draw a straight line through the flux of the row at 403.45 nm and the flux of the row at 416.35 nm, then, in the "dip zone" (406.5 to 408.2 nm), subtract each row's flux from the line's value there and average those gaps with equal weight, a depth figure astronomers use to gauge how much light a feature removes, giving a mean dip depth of 0.5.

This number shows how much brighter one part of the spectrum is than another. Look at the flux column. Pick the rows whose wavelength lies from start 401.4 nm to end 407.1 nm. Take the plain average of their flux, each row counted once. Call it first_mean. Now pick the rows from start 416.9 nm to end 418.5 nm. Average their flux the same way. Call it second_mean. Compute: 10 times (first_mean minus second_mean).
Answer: -15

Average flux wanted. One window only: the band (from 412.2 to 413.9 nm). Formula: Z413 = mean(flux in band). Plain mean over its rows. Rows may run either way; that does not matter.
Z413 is 11.0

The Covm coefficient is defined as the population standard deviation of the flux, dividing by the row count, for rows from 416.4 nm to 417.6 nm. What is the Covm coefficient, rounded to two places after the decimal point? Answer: 1.67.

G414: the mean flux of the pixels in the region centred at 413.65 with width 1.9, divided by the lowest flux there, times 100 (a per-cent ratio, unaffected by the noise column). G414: 119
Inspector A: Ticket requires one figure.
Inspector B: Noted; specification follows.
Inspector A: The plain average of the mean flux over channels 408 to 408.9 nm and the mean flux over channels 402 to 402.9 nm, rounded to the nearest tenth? 10.9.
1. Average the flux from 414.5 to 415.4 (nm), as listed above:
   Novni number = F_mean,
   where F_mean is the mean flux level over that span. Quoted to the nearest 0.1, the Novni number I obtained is 10.7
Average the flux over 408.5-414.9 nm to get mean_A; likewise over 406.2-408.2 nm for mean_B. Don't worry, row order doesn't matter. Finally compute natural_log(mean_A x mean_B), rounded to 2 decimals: 4.70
